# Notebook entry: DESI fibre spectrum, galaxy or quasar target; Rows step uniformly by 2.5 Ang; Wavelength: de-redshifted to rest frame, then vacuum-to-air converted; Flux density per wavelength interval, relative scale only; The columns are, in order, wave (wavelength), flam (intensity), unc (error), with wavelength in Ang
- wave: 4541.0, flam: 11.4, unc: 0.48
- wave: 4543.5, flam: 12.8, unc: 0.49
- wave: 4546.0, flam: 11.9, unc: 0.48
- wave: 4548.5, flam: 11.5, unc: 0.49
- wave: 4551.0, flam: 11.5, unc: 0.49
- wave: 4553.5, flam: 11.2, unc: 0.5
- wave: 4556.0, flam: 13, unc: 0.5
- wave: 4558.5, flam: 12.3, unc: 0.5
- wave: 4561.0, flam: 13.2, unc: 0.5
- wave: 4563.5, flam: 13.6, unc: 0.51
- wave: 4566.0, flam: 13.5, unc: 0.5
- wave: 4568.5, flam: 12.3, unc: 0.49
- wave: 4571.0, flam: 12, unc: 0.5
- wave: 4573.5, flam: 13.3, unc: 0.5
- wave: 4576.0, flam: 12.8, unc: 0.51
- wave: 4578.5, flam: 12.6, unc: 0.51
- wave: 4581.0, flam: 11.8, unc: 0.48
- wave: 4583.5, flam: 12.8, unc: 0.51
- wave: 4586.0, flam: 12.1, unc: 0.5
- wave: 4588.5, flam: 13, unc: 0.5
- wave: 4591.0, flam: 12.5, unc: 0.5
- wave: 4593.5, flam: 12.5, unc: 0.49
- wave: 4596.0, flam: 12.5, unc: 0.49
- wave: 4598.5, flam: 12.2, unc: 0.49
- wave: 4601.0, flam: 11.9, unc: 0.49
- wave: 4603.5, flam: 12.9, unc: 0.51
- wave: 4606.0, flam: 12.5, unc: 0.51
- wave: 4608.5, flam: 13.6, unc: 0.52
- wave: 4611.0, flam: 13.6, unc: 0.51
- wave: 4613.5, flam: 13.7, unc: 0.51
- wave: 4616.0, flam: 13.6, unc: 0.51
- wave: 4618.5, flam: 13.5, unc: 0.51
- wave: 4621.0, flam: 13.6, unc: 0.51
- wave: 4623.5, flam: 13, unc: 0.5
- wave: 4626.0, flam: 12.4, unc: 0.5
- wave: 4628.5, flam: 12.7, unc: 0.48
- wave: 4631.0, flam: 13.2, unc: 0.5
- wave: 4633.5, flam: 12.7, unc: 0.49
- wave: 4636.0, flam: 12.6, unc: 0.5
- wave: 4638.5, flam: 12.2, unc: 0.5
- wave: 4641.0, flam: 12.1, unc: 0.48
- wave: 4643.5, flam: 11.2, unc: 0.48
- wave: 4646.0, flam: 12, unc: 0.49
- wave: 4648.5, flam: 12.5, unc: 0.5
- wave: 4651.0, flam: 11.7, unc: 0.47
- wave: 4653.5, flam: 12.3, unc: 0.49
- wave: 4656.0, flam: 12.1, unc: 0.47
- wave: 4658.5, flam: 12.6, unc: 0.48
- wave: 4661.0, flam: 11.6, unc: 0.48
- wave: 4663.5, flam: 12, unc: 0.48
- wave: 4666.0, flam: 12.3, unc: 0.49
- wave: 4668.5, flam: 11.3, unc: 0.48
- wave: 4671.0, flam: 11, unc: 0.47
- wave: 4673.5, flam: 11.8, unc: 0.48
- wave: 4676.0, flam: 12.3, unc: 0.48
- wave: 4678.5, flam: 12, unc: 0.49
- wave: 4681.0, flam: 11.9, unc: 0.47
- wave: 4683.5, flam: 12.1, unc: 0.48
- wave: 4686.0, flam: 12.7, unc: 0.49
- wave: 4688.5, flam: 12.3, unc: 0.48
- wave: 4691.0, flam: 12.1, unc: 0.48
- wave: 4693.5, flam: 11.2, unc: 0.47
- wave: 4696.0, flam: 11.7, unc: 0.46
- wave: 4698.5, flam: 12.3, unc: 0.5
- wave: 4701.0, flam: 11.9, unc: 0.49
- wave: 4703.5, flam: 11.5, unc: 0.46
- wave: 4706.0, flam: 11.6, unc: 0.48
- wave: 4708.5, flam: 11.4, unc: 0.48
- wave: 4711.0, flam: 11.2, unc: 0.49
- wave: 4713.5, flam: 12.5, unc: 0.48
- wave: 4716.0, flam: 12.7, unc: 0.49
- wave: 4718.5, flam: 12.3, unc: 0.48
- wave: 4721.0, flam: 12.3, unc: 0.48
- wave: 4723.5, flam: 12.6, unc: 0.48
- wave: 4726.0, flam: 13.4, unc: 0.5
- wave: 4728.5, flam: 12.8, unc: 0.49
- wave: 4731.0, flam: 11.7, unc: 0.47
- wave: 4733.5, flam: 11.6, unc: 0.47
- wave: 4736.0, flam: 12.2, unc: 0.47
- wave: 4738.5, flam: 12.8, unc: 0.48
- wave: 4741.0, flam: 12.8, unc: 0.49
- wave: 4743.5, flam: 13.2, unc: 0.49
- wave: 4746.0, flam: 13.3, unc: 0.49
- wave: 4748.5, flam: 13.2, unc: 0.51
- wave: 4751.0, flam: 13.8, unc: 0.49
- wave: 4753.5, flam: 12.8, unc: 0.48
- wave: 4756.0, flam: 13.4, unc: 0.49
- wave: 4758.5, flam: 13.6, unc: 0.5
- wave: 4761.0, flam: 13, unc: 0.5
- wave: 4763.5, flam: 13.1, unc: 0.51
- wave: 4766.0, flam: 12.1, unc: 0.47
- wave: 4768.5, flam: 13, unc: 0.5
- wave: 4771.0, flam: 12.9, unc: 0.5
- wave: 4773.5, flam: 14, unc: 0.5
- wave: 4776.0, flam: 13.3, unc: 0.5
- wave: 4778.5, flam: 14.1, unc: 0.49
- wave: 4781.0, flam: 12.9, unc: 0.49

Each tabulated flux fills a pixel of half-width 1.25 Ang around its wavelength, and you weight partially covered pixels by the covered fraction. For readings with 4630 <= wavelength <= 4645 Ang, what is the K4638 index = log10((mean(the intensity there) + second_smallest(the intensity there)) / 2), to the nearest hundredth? 1.09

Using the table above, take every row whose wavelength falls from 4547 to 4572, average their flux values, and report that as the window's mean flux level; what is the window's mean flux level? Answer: 12.41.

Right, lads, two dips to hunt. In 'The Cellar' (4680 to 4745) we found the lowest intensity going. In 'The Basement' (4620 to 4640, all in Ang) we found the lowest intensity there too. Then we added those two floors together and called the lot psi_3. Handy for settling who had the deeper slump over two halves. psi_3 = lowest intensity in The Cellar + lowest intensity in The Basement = 23.4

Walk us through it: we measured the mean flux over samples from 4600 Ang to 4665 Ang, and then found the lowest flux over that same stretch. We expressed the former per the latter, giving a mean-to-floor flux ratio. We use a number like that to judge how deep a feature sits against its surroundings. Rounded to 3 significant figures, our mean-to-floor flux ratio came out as 1.13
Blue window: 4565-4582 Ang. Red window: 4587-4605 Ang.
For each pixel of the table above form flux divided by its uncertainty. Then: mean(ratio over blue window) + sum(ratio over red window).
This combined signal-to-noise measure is 202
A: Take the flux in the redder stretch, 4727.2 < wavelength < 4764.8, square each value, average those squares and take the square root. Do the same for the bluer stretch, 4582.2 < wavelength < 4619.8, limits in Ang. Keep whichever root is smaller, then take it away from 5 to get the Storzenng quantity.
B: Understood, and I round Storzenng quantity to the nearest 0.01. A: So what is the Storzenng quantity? -7.87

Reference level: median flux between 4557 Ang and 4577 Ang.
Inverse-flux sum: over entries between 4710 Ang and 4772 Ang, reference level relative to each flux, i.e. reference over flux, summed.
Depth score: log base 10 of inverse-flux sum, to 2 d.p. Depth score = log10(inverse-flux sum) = 1.41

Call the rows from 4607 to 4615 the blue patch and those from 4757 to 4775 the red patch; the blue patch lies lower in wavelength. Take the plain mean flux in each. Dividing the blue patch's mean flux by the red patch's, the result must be 1.04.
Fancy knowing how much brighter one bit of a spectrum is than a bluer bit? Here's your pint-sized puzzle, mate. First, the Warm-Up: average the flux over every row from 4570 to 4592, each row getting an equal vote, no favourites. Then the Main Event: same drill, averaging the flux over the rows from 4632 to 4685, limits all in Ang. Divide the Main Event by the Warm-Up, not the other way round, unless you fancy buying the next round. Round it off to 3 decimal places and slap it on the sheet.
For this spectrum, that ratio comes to 0.958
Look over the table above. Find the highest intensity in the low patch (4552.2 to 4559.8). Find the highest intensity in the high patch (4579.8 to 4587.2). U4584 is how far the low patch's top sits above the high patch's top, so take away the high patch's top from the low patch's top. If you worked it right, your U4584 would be 0.2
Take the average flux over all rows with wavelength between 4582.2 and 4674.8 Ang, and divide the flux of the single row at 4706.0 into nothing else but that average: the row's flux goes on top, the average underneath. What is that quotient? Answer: 0.93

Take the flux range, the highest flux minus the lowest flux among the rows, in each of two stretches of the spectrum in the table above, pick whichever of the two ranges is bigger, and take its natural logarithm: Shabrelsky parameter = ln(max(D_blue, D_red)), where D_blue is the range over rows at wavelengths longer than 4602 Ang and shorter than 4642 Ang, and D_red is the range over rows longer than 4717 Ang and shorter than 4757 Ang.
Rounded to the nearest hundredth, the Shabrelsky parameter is 0.79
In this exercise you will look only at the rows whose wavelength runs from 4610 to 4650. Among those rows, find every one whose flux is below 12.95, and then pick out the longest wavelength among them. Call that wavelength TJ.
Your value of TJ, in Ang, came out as 4648.5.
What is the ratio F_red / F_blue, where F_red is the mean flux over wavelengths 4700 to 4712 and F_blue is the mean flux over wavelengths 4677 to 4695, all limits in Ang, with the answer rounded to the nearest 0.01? 0.96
